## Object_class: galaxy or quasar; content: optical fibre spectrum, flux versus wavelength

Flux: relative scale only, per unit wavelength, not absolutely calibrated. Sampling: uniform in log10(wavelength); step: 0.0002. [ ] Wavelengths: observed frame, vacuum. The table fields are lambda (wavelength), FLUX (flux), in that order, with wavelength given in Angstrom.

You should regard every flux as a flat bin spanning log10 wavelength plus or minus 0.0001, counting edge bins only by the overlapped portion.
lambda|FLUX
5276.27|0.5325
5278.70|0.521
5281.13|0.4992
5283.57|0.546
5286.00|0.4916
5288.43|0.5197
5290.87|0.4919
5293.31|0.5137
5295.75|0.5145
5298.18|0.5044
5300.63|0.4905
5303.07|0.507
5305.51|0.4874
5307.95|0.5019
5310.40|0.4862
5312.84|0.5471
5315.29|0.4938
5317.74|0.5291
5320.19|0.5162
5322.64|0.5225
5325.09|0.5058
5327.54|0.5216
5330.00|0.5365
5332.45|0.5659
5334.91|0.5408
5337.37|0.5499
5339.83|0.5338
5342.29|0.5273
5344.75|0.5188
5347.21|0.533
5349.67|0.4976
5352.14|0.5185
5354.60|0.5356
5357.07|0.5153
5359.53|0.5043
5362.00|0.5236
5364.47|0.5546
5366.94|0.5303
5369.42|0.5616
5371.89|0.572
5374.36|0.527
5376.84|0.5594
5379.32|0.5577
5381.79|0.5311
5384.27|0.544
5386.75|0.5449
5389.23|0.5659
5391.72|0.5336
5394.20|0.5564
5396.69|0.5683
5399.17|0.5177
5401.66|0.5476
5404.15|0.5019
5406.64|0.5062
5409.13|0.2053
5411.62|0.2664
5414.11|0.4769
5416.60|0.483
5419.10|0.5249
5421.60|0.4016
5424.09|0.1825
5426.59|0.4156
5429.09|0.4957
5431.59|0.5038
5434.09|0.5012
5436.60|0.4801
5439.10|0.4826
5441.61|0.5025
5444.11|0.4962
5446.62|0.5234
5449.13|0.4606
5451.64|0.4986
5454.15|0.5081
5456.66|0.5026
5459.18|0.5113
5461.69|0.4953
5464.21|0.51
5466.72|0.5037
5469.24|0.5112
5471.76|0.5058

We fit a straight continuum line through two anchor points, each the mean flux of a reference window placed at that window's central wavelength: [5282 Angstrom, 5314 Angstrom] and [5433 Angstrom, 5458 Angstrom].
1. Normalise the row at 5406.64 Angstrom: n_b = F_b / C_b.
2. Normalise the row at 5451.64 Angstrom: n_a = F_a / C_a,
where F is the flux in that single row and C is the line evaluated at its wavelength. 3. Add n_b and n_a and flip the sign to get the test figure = -2.02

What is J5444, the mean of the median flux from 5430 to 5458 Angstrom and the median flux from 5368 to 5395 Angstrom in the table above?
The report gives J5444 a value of 0.529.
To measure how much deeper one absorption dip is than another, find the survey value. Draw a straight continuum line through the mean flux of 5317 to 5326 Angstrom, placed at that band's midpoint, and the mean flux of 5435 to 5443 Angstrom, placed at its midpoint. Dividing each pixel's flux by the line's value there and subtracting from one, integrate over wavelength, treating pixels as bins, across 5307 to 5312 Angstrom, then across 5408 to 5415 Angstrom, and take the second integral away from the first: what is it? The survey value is -2.4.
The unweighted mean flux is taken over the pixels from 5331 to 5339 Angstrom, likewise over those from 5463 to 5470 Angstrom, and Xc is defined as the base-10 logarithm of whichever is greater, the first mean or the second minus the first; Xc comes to -0.26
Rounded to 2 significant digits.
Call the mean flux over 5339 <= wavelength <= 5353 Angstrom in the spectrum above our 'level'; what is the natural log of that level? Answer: -0.65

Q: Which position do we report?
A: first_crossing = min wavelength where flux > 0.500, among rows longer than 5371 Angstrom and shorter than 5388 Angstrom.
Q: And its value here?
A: 5371.89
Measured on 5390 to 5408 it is 5391.72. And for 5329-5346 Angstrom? 5330.00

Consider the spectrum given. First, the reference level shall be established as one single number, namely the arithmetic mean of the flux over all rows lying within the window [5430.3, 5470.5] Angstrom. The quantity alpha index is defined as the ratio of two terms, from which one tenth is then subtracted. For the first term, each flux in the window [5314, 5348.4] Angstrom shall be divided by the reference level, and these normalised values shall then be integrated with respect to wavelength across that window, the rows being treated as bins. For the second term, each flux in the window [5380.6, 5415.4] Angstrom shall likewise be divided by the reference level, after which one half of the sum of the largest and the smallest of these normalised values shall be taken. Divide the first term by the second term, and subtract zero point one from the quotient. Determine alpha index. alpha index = 47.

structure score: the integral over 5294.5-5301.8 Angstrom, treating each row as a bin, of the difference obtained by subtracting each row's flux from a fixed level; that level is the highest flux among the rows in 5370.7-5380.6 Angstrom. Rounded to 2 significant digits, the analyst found 0.50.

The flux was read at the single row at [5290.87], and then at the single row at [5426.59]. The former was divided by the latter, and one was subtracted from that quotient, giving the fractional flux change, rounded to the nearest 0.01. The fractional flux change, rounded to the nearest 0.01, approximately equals 0.18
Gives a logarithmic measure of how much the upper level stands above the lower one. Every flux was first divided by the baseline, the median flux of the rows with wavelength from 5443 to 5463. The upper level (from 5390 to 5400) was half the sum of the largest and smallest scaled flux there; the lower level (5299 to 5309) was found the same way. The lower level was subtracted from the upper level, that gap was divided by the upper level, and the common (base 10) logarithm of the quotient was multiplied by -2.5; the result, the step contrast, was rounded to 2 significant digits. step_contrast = 2.7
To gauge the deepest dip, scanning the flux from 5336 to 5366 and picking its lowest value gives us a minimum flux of 0.4976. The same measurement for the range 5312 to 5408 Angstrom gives 0.4938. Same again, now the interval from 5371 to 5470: 0.1825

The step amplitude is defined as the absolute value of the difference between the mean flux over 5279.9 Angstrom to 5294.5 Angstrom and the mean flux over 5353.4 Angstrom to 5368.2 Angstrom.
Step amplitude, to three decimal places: 0.017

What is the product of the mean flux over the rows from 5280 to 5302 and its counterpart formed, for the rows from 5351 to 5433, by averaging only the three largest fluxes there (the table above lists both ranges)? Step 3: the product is 0.289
